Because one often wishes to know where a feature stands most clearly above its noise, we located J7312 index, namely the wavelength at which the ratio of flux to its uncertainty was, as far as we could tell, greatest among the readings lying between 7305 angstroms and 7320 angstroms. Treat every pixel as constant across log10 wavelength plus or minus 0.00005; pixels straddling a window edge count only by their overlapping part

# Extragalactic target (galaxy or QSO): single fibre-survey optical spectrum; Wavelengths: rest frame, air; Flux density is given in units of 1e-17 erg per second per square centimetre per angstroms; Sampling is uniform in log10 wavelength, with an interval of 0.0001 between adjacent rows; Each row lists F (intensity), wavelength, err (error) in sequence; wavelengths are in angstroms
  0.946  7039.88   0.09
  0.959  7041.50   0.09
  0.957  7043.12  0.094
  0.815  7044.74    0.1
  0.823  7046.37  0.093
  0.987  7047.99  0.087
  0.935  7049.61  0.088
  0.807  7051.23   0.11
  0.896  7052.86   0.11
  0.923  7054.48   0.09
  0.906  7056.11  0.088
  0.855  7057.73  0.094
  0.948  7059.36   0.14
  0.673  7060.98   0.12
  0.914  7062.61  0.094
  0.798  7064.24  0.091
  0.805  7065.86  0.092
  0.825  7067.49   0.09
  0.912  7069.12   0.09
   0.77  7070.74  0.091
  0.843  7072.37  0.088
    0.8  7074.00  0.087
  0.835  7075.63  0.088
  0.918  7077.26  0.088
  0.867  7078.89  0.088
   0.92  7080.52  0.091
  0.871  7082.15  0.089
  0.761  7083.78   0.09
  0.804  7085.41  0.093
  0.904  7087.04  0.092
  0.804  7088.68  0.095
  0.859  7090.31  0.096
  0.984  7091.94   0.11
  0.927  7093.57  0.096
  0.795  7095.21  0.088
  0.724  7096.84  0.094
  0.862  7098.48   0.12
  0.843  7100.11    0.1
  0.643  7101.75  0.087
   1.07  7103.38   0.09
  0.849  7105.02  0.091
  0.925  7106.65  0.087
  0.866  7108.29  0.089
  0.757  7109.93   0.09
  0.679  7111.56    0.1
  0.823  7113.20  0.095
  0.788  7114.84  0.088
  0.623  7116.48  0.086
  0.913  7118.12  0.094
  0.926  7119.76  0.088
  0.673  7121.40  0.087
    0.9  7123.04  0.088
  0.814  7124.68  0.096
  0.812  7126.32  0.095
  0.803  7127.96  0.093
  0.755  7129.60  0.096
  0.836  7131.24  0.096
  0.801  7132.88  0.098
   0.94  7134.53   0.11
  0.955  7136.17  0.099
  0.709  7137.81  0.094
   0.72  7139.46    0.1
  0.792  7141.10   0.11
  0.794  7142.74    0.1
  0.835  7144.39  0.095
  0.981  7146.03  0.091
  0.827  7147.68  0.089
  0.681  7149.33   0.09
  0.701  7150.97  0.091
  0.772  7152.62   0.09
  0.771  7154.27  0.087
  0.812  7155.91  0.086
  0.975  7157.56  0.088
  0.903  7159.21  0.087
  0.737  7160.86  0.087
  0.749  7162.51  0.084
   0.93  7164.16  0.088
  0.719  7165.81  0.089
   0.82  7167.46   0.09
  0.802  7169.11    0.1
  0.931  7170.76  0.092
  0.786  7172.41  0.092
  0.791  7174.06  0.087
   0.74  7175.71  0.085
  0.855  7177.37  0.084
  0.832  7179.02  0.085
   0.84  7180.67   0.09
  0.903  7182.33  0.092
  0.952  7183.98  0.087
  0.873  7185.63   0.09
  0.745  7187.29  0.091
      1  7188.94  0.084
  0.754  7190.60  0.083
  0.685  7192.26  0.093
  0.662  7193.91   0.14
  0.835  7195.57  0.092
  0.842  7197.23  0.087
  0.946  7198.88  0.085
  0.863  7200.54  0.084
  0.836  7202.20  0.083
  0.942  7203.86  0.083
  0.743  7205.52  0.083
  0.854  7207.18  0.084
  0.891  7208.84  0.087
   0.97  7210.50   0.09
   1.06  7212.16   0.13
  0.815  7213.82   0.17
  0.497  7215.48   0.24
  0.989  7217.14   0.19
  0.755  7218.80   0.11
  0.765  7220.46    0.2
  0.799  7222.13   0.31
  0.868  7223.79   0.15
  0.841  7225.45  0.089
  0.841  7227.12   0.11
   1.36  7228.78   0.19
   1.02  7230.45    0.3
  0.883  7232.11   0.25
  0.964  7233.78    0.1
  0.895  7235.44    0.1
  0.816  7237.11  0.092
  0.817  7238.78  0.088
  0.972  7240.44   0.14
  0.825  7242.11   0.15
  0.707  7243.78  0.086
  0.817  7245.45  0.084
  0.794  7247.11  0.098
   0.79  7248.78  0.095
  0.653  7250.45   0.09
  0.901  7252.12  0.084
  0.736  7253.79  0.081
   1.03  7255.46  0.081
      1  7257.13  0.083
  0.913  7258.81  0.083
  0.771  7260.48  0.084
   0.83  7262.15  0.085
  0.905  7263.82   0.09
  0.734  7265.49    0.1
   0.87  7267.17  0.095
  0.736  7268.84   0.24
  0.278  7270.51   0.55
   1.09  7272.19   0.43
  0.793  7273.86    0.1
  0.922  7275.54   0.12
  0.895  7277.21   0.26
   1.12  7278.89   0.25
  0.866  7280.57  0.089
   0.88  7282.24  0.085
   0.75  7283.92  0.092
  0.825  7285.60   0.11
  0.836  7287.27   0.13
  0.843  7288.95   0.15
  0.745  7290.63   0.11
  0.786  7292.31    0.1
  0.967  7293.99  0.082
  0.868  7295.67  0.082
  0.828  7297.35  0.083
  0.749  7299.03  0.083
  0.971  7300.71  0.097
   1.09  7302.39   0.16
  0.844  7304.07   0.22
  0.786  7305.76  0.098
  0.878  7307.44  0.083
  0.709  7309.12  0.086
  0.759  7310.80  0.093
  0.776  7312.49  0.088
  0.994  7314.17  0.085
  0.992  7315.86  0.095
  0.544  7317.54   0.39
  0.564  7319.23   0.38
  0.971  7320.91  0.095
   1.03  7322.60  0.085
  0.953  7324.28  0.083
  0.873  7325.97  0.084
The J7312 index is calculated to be 7314.17 angstroms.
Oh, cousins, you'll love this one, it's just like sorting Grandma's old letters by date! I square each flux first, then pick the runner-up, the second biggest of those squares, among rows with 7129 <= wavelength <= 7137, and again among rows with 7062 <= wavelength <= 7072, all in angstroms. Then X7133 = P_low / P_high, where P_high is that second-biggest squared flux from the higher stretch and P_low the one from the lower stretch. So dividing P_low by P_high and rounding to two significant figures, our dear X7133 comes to 0.94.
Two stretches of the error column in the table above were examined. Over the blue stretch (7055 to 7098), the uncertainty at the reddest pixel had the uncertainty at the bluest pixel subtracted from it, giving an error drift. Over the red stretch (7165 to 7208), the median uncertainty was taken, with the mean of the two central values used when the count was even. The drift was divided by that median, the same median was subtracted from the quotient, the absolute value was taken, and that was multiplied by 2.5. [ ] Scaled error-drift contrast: 0.05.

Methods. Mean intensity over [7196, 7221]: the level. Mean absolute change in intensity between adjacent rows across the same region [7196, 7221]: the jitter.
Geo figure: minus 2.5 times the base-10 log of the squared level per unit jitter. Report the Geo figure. -1.7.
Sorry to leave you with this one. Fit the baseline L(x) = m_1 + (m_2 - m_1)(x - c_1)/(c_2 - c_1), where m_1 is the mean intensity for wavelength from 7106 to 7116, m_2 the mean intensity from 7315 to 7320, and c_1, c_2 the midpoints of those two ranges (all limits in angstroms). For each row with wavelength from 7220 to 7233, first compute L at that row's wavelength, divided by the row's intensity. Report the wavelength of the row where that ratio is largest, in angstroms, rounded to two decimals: 7220.46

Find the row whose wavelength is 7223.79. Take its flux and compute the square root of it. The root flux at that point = 0.93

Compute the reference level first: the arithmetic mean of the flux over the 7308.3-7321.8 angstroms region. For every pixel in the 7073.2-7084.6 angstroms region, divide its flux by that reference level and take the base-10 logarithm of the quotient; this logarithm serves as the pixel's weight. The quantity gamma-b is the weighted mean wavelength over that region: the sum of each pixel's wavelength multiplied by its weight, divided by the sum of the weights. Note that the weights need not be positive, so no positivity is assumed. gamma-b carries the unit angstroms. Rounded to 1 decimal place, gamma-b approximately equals 7078.7 angstroms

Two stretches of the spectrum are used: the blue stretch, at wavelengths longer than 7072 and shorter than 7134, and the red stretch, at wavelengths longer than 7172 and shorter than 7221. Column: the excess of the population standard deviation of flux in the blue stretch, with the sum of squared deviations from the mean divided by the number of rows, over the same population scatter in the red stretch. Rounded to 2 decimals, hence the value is -0.02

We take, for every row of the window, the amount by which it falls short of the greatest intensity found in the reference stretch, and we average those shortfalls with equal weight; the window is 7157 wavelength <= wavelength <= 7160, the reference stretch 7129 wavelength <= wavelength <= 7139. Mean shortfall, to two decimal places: 0.02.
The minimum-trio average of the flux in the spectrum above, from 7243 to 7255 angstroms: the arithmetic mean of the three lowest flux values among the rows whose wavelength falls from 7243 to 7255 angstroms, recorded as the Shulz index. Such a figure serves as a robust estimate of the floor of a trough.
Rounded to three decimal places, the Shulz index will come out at 0.699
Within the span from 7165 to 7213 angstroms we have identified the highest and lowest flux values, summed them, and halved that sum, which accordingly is 0.861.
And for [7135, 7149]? 0.845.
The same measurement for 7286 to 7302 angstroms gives 0.858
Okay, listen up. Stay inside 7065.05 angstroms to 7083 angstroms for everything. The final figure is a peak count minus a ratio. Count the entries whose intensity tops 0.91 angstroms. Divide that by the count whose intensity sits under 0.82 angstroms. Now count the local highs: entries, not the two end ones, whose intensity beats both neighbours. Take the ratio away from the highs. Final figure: 3.0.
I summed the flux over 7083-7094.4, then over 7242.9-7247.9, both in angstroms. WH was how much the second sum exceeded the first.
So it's -3.7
